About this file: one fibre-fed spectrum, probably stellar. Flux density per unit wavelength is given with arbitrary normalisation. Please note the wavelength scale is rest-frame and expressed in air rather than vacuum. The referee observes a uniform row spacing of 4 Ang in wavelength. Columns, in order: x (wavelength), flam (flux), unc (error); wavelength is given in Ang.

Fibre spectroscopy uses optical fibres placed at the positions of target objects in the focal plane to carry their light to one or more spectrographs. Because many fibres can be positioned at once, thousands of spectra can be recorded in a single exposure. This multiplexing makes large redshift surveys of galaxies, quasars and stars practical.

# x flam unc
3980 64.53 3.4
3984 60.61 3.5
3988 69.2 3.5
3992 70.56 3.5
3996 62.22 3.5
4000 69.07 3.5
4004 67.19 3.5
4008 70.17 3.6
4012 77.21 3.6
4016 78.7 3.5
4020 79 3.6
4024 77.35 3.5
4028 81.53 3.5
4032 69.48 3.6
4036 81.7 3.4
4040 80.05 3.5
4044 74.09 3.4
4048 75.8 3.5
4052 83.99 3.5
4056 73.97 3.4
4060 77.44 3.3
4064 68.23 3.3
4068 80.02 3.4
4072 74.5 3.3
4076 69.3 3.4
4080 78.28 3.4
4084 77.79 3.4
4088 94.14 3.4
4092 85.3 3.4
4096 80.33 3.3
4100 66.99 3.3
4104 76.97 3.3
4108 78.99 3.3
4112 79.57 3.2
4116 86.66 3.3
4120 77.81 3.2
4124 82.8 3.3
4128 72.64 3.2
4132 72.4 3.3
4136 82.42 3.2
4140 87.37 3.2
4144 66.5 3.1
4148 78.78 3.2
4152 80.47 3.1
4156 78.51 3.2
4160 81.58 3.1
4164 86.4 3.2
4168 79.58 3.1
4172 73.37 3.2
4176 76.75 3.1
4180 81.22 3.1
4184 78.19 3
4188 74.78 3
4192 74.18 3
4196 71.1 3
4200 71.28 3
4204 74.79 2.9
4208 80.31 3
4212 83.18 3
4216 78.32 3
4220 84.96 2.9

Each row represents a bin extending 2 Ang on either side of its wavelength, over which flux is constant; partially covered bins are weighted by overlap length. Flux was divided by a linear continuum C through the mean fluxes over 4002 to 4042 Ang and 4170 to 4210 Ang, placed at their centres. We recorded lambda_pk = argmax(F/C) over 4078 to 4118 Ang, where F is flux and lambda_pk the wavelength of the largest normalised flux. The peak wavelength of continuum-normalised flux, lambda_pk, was 4088 Ang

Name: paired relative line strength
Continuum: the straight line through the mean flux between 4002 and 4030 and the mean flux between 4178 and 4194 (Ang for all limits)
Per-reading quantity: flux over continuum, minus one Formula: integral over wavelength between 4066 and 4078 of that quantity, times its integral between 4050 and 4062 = -0.10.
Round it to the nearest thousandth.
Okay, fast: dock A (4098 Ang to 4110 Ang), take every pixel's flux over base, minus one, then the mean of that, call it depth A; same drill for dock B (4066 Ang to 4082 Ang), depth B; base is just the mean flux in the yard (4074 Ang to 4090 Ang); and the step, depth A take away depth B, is -0.015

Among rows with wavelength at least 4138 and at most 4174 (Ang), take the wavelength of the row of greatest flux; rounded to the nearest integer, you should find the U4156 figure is 4140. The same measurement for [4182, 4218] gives 4212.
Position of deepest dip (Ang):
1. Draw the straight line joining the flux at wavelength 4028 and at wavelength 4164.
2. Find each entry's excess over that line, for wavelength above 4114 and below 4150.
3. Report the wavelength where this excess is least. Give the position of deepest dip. 4144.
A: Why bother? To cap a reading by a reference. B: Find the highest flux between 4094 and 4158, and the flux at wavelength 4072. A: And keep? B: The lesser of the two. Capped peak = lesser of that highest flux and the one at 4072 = 74.5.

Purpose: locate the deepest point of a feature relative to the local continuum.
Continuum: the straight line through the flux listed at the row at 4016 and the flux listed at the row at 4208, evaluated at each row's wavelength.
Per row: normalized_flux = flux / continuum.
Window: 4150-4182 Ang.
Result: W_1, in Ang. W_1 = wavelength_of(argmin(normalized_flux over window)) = 4172 Ang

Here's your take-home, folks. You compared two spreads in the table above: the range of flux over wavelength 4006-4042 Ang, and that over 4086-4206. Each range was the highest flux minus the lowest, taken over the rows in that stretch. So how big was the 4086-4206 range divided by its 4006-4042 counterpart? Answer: 2.3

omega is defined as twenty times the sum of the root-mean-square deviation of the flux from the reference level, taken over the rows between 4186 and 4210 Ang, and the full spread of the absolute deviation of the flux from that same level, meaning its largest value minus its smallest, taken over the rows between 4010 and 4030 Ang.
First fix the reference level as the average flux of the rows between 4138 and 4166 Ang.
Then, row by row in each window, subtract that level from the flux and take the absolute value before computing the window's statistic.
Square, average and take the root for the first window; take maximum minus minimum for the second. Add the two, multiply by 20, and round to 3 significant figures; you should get 162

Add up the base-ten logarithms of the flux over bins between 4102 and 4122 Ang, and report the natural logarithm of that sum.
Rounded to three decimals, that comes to 2.253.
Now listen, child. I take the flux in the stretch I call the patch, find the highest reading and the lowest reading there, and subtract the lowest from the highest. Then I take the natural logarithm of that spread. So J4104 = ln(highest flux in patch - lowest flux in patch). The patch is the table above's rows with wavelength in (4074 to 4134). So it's 3.3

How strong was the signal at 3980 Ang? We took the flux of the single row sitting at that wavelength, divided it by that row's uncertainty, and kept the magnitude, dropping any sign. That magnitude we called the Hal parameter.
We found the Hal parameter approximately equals 19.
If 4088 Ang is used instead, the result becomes 28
